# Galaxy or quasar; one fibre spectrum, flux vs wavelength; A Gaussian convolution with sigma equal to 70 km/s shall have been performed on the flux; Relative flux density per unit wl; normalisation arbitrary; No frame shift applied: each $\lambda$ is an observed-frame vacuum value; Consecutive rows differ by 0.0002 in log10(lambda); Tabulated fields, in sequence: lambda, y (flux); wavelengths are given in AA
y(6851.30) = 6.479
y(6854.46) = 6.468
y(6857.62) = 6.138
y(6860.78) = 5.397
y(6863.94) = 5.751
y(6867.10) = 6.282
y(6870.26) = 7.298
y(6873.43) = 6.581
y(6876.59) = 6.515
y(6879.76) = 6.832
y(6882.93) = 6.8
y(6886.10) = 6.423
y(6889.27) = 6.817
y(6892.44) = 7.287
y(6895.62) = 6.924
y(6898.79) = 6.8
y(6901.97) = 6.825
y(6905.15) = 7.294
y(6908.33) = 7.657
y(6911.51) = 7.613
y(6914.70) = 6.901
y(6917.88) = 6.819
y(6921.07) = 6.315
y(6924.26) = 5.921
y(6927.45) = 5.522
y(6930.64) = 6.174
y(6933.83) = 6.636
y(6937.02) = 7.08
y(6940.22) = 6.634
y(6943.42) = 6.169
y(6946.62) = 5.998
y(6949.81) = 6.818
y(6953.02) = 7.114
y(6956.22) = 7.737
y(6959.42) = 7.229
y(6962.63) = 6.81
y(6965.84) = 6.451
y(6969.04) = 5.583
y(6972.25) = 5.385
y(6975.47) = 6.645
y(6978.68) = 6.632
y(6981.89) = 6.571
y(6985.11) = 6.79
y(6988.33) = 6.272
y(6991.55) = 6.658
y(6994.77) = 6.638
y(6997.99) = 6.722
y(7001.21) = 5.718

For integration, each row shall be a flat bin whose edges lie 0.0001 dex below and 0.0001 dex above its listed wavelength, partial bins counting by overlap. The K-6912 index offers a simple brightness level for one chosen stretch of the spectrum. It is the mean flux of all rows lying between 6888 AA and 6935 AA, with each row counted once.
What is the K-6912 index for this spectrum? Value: 6.77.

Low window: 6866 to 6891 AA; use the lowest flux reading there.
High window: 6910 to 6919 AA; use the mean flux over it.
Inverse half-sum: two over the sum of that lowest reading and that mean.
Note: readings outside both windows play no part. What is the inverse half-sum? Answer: 0.149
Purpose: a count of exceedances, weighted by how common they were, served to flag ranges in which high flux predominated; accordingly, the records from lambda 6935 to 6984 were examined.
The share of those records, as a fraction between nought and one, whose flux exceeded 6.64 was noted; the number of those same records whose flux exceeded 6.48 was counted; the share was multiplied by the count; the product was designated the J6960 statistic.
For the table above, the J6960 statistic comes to 4.7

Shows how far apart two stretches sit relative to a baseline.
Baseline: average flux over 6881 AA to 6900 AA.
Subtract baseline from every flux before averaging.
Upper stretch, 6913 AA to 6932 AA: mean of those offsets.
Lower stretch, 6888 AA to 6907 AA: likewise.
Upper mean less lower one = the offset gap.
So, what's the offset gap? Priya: -0.72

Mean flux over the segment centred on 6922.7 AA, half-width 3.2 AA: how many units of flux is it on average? 6.1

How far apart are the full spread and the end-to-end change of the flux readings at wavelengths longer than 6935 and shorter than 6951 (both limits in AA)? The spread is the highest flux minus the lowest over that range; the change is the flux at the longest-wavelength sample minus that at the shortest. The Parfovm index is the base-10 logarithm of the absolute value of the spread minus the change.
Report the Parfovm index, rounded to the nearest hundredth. 0.13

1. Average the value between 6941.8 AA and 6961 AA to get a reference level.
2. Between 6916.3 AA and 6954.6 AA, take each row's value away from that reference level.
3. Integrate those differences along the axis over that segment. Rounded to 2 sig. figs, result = 16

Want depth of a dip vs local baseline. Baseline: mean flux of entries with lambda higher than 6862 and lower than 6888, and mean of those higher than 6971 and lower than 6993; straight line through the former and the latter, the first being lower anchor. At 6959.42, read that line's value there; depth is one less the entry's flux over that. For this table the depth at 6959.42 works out -0.12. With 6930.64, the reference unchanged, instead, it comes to 0.05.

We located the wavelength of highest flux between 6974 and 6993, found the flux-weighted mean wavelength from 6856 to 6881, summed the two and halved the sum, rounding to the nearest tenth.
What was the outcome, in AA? 6927.1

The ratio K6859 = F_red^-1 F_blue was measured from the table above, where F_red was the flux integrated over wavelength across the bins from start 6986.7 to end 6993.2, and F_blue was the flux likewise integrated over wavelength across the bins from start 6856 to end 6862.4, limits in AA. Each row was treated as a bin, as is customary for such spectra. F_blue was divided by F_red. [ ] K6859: 0.88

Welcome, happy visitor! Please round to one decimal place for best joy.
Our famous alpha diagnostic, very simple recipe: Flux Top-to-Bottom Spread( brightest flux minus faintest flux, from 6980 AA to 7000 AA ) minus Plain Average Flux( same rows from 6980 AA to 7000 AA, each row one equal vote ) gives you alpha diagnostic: -6.1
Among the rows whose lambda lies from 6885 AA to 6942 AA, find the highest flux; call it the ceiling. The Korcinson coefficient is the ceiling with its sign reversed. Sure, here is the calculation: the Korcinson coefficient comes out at -7.66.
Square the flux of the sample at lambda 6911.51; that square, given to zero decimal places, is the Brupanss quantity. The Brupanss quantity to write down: 58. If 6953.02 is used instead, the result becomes 51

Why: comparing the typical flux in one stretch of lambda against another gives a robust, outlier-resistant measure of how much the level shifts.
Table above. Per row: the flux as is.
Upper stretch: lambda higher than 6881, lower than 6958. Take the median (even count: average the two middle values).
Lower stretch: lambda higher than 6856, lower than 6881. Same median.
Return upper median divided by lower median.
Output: 1.07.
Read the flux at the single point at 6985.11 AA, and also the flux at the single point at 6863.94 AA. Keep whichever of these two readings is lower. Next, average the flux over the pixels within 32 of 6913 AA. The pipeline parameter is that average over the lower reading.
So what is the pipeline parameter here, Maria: 1.17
